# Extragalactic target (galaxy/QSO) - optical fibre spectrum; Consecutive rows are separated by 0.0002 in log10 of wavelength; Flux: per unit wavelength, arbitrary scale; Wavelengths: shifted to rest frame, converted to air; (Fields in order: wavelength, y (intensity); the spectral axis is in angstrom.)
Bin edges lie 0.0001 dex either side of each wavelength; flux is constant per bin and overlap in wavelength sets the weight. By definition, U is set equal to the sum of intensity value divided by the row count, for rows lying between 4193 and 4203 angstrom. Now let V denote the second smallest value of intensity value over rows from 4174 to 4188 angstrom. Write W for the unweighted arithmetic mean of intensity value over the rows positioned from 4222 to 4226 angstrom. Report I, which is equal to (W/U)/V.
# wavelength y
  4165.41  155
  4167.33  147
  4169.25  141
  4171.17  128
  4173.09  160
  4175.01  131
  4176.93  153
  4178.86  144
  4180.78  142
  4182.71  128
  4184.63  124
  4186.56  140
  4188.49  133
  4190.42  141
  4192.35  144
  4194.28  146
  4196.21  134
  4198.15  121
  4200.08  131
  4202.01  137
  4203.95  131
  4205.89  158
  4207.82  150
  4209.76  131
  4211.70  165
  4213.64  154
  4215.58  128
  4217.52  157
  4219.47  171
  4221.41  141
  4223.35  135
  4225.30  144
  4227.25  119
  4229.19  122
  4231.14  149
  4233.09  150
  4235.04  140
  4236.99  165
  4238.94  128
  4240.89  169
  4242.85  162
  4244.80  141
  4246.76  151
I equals 0.0081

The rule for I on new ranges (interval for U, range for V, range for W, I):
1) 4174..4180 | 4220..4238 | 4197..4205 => 0.0075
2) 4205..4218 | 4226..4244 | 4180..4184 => 0.0074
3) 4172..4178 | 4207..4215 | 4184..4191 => 0.0061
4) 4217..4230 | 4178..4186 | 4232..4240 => 0.0081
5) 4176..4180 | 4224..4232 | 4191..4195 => 0.0080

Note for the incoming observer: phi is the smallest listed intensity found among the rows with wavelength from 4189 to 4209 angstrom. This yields 121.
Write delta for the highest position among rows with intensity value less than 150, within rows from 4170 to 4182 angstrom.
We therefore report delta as 4180.78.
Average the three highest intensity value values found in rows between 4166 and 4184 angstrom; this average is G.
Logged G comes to 153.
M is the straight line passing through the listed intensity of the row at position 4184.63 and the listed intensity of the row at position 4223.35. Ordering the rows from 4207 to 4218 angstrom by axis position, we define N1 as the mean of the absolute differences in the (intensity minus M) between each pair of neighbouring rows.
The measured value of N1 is 24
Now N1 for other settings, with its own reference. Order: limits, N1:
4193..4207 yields 12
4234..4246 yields 26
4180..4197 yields 8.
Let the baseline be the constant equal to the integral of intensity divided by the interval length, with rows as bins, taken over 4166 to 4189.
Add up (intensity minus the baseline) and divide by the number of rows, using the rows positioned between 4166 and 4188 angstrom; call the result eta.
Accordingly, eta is 0.2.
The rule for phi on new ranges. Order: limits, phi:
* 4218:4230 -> 119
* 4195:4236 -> 119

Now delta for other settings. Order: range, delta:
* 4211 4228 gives 4227.25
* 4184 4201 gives 4200.08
